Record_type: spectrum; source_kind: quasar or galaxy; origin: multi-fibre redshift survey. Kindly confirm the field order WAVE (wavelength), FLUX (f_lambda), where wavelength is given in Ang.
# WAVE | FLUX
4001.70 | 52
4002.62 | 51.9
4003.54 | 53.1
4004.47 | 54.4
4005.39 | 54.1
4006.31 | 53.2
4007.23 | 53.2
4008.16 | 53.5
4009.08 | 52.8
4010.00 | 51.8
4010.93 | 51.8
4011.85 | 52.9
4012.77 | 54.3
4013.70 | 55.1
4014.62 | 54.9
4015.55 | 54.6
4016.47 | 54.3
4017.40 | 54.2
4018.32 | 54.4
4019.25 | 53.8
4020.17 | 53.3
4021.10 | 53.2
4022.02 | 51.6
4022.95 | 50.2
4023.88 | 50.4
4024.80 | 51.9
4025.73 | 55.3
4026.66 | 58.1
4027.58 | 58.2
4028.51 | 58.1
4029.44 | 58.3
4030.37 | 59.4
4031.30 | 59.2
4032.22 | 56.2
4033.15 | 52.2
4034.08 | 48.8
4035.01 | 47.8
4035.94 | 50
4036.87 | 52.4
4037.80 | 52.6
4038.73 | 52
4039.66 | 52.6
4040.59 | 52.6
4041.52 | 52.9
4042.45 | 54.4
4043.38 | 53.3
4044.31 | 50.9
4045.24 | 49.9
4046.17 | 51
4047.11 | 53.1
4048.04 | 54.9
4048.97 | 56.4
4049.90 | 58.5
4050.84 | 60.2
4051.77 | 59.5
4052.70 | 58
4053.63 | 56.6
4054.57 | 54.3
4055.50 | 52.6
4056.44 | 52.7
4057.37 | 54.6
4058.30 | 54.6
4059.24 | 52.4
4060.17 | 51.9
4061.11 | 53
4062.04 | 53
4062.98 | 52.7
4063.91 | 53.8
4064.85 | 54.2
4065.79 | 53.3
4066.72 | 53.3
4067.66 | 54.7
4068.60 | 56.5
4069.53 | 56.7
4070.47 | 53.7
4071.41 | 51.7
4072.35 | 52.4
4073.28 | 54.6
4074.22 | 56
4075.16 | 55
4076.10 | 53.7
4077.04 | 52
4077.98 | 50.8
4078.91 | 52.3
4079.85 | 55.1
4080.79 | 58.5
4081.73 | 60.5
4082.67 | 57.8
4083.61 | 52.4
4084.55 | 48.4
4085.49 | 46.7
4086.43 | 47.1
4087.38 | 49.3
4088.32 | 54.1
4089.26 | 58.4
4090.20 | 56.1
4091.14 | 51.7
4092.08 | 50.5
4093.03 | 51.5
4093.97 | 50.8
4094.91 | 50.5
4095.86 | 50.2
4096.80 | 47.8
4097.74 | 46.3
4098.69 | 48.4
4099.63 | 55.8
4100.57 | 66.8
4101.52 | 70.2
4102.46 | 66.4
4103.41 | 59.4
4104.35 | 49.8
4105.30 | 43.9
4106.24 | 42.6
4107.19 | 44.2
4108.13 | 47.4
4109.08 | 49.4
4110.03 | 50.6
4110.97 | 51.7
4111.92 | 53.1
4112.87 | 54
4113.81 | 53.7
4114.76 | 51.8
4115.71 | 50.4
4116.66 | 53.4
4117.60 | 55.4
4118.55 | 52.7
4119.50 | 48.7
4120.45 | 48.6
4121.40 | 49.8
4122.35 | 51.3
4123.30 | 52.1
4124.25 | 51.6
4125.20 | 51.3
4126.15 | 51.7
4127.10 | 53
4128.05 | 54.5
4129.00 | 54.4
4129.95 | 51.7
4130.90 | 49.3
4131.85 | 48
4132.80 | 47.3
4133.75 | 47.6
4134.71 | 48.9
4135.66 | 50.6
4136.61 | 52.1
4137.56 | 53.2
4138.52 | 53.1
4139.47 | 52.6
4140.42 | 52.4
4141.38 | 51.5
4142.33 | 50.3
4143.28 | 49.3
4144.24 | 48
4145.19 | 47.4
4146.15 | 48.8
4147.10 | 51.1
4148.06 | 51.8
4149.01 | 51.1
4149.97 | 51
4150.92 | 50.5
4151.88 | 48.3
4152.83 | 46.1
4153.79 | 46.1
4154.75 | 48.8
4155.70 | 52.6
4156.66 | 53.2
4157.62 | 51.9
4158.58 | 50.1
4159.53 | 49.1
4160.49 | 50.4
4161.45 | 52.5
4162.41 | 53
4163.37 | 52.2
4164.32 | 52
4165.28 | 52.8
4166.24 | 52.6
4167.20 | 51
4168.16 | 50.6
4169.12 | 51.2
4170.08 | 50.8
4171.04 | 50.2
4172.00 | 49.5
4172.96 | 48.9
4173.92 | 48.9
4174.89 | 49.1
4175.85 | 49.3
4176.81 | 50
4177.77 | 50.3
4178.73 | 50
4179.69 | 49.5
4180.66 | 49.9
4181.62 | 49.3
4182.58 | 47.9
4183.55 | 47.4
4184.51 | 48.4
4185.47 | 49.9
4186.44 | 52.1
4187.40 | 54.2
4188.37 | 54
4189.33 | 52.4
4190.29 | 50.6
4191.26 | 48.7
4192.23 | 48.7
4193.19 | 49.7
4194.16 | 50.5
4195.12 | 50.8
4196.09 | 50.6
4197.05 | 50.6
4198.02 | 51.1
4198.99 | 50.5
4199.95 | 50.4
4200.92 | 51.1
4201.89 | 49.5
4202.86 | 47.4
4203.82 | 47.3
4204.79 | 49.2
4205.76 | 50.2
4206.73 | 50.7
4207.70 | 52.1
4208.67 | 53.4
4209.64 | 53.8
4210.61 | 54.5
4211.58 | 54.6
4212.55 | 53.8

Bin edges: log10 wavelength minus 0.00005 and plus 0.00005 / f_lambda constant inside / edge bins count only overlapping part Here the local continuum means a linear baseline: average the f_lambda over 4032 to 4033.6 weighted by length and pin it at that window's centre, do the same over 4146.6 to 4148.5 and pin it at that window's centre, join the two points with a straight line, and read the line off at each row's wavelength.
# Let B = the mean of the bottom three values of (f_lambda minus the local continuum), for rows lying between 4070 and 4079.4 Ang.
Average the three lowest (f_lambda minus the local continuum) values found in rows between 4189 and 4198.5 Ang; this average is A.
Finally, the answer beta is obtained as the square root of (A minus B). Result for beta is 0.20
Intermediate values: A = -1.4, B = -1.4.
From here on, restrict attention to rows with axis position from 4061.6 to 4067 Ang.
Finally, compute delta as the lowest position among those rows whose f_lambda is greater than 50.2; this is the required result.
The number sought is 4062.04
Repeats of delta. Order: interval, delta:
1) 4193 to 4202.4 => 4194.16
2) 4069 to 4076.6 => 4069.53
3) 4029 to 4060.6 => 4029.44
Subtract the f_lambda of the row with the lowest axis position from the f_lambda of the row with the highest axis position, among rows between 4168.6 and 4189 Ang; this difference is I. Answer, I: 3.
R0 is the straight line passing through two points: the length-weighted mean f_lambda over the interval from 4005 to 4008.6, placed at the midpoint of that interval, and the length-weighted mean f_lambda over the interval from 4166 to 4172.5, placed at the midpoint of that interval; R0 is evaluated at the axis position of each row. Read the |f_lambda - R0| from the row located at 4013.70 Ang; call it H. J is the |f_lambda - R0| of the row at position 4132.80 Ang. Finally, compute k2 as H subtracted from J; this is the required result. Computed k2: 2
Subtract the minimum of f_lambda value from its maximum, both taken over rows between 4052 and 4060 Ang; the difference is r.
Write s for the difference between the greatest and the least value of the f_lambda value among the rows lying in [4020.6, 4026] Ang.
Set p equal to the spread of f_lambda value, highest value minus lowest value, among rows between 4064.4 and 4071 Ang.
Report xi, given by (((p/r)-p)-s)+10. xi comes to 2.1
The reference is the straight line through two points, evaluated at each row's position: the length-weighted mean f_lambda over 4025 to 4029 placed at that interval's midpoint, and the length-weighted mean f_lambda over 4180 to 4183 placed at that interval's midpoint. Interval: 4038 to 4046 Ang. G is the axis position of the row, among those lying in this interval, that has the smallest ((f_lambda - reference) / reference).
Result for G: 4045.24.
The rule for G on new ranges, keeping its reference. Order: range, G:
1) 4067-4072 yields 4071.41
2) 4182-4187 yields 4183.55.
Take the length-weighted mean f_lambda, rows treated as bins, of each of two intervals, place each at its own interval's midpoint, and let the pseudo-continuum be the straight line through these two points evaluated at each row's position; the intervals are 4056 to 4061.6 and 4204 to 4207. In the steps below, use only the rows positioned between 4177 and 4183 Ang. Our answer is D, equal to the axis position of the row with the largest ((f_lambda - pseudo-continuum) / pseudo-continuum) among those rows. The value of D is 4177.77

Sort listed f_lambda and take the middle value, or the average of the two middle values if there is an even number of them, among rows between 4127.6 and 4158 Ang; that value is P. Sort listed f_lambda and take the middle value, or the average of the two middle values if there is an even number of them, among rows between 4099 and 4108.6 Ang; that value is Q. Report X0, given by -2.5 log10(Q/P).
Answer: -0.042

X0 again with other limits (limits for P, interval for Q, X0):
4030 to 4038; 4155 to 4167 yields 0.001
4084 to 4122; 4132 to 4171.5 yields -0.010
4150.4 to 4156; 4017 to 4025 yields -0.099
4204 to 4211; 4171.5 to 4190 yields 0.056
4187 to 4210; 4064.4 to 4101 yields -0.056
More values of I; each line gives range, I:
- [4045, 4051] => 10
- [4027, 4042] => -5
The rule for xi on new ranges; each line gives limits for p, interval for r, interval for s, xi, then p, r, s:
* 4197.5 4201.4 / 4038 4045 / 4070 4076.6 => 5.2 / 0.7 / 3.5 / 4.3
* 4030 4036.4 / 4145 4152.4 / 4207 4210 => -0.7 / 11.6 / 4.4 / 1.7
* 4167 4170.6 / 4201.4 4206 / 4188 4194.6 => 4.3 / 0.6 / 2.9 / 5.3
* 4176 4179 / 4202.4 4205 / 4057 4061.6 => 7.2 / 0.3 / 1.9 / 2.7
